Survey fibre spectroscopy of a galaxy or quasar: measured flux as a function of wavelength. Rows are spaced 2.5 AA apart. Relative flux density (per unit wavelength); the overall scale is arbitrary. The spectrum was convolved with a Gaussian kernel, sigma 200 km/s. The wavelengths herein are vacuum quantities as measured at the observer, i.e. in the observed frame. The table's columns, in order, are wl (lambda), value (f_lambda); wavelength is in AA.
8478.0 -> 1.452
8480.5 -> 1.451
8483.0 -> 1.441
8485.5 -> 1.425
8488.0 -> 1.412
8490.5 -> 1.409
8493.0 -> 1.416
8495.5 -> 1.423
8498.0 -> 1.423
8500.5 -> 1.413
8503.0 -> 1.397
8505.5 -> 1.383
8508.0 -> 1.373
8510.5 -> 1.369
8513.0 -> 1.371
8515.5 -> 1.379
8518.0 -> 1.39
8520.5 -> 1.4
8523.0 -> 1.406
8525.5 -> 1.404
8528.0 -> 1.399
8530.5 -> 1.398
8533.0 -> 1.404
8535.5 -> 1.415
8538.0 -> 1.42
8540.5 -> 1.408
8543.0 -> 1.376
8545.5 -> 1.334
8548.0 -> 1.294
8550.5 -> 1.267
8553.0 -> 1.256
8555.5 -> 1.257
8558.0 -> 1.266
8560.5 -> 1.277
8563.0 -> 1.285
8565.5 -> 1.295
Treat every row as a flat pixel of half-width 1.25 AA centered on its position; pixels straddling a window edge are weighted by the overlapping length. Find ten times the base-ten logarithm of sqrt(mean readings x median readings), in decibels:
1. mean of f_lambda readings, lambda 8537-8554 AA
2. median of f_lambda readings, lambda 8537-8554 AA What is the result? 1.26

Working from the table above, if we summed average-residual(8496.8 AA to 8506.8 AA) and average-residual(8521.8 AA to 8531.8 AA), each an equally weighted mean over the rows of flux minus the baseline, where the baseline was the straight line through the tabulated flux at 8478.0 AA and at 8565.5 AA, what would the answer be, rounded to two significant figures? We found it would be 0.032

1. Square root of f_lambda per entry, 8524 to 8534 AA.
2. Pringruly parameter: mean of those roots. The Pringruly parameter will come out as 1.184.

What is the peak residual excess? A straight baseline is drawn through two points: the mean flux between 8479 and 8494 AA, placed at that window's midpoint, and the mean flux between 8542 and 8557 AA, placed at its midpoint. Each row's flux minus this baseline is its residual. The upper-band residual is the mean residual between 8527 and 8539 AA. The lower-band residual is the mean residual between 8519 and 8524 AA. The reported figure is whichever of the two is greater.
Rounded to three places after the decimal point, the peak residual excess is 0.077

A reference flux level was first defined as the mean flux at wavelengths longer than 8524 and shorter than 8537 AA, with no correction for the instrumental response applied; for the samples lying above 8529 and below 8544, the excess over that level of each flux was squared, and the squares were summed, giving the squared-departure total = 0.0012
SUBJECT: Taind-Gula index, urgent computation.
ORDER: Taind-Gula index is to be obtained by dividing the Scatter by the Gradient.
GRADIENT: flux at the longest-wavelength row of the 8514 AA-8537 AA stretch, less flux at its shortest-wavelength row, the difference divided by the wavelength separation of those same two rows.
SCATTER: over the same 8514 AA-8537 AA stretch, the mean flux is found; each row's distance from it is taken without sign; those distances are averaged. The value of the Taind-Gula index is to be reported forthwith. 4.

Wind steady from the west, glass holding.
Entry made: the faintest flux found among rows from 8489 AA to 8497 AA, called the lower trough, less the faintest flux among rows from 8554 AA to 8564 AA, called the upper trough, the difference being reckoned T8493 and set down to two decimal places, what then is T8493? 0.15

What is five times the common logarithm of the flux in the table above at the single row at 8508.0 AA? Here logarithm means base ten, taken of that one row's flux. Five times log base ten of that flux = 0.69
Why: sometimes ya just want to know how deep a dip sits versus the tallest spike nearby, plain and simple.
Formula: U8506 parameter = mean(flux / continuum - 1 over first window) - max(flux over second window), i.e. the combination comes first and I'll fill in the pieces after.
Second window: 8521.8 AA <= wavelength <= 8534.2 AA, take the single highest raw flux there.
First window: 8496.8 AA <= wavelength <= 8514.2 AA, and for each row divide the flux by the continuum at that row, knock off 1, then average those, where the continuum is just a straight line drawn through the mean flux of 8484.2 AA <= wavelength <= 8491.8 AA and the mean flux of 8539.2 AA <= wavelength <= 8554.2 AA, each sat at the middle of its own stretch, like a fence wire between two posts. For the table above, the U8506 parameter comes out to -1.40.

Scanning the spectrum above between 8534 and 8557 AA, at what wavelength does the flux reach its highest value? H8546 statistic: 8538.0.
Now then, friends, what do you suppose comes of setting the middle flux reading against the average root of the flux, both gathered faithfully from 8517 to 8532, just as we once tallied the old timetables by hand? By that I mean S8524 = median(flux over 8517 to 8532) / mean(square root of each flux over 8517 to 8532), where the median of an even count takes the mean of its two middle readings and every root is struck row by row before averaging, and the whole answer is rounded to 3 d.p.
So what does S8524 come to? 1.183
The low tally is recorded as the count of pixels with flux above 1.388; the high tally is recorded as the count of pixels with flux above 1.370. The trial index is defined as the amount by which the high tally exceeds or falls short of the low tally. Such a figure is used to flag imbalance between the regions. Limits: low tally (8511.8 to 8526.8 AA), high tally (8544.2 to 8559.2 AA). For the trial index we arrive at -4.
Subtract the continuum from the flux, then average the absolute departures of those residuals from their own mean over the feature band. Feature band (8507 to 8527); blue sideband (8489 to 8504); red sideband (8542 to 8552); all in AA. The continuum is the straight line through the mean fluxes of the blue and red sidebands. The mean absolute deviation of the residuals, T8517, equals 0.023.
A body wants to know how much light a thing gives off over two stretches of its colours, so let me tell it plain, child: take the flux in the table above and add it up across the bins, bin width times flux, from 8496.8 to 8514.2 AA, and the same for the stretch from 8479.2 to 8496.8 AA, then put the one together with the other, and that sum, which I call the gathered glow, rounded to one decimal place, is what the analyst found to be 49.3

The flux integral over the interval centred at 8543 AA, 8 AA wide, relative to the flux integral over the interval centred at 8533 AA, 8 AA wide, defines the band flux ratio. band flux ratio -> 0.98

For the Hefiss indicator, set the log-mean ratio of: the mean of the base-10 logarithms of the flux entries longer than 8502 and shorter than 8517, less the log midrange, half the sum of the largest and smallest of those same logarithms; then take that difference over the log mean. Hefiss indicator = -0.010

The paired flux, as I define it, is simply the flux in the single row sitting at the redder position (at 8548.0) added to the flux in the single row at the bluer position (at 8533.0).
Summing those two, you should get 2.698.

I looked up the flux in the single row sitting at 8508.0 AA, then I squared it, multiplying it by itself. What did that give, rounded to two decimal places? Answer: 1.89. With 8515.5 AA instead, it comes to 1.90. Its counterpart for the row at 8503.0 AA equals 1.95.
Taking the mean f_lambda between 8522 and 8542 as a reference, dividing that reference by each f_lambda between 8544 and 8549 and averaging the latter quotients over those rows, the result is 1.07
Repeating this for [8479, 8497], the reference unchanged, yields 0.99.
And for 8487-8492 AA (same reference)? 1.00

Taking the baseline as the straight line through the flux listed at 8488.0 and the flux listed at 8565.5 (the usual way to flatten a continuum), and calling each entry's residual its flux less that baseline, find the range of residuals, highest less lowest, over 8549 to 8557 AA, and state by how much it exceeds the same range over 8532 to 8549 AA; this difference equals -0.10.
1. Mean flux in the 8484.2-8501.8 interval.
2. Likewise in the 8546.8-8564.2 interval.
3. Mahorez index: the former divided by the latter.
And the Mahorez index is 1.11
